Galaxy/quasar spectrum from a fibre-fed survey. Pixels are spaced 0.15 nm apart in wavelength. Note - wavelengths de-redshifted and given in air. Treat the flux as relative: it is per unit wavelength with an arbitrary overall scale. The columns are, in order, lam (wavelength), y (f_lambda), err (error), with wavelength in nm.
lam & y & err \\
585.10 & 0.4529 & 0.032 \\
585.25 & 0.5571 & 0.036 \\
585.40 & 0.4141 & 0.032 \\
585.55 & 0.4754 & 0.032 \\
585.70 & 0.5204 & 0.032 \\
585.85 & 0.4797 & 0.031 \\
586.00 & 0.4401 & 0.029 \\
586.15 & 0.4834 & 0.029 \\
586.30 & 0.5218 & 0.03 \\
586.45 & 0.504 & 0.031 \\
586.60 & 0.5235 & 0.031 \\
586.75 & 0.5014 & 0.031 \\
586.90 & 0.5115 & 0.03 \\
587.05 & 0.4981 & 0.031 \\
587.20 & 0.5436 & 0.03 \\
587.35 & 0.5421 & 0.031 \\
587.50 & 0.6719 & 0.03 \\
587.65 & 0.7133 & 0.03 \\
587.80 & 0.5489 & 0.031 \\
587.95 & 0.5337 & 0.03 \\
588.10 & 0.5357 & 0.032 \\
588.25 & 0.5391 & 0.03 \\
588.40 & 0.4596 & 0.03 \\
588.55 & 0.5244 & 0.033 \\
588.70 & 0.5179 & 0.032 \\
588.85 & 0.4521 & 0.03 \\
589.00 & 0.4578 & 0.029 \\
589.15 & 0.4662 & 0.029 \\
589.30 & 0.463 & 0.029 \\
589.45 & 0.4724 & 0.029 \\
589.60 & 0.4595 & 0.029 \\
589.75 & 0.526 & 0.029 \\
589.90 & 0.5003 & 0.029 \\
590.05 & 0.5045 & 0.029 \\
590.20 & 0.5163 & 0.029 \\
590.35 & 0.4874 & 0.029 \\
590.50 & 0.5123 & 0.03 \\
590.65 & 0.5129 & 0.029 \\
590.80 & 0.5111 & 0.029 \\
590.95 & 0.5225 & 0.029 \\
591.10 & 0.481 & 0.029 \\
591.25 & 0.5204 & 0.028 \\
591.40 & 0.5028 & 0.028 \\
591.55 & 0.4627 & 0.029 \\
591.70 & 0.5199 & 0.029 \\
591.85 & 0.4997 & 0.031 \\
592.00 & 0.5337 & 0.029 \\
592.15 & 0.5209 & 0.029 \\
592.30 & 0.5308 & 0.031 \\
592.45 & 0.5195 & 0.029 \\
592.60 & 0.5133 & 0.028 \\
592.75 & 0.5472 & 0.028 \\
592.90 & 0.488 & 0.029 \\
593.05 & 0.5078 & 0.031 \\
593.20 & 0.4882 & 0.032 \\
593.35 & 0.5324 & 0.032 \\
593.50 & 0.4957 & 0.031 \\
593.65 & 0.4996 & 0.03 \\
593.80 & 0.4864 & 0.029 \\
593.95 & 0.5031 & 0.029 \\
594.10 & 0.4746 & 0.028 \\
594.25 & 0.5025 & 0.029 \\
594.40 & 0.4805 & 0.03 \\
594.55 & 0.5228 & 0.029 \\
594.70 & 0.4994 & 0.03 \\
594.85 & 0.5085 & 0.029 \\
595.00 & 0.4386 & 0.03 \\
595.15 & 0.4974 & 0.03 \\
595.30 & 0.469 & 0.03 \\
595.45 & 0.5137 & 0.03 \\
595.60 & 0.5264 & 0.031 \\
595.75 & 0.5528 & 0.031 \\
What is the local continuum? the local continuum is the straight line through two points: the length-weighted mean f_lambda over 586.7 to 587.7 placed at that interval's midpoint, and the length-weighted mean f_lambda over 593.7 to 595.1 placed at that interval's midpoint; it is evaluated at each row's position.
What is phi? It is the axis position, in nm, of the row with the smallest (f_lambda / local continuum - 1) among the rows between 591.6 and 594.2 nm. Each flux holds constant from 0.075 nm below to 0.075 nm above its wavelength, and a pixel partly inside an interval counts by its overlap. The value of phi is 594.10 nm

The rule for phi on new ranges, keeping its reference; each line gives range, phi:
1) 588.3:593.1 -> 588.85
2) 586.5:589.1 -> 588.85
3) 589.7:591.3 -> 590.35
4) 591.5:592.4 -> 591.55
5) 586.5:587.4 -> 587.05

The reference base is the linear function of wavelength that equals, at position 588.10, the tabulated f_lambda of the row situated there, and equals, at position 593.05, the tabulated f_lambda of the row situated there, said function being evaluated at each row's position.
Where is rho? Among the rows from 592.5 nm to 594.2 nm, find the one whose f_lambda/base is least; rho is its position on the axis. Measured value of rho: 594.10 nm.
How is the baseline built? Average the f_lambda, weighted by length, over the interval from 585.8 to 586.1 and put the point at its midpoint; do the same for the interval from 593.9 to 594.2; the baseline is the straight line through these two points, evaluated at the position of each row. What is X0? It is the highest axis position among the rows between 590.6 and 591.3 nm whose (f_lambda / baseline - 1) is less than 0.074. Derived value 591.10 nm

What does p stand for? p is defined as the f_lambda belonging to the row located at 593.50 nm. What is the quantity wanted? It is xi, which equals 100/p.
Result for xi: 202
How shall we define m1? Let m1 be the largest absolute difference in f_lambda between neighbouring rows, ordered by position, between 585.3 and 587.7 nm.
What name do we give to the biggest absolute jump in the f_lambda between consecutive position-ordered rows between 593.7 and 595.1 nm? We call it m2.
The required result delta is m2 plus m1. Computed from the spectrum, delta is 0.200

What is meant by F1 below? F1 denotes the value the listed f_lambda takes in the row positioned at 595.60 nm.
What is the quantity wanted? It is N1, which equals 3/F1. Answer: 5.70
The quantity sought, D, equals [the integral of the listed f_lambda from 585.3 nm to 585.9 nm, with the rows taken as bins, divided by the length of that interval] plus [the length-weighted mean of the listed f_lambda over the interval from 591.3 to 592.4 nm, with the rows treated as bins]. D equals 0.99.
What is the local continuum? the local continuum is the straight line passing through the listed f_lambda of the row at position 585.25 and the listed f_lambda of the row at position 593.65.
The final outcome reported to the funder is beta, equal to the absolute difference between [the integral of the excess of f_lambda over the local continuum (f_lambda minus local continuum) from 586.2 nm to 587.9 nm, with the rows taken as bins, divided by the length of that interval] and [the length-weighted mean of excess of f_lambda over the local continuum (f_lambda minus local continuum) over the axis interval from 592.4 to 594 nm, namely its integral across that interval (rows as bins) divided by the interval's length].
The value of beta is 0.00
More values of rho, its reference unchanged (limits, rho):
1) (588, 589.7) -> 588.85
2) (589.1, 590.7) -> 589.60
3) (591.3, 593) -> 591.55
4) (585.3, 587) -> 585.40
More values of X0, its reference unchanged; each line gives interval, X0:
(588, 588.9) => 588.85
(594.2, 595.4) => 595.30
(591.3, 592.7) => 592.60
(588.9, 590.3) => 590.05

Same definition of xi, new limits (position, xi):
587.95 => 187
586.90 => 196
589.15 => 215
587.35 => 184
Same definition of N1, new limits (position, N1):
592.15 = 5.76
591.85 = 6.00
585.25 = 5.39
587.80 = 5.47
